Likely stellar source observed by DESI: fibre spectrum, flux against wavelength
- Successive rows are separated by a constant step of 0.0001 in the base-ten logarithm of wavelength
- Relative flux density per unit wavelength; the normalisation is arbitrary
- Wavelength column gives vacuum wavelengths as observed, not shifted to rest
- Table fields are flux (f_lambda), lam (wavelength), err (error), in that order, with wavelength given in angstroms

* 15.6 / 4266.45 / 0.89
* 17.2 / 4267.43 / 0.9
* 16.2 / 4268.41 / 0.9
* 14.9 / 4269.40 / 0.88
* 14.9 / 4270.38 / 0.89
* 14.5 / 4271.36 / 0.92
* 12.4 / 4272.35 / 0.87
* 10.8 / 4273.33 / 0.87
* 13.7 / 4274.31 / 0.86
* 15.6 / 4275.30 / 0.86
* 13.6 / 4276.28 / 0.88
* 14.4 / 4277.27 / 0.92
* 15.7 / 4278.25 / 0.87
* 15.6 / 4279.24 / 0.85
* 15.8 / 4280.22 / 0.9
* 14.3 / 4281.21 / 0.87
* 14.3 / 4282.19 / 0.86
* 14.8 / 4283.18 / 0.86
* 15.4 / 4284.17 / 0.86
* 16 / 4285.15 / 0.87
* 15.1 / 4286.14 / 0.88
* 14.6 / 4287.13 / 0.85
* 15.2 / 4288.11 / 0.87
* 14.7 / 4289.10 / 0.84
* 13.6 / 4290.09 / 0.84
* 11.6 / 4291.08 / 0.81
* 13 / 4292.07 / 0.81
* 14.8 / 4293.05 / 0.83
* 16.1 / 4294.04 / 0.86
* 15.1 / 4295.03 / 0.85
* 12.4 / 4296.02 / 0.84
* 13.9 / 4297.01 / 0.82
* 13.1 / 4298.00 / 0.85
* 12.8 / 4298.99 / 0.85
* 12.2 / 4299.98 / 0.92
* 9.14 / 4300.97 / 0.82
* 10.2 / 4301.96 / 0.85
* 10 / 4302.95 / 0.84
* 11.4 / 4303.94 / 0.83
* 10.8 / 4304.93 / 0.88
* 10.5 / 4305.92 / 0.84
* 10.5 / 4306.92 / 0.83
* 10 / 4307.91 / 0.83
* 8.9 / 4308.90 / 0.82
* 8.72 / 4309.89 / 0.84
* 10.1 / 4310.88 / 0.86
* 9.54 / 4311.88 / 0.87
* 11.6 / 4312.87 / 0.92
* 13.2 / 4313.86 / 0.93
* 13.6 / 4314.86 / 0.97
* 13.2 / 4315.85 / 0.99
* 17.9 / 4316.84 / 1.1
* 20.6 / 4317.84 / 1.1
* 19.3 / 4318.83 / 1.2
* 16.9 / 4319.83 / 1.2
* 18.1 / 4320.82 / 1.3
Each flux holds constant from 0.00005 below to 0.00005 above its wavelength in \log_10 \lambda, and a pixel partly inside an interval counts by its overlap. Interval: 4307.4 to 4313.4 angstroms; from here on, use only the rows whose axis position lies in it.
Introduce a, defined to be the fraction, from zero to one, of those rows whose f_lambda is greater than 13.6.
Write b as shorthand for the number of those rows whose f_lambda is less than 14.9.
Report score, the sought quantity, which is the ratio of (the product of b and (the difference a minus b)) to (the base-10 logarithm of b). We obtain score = -46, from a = 0.0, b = 6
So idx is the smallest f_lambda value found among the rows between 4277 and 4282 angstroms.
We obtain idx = 14.3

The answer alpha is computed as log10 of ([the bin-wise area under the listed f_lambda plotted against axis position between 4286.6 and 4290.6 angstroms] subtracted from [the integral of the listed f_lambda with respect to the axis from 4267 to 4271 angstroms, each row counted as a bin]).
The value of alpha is 0.7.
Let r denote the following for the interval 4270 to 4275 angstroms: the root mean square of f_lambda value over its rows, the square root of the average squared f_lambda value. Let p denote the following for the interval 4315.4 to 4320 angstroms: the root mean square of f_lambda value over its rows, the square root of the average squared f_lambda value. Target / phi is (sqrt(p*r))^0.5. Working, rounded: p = 17.8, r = 13.3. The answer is 3.9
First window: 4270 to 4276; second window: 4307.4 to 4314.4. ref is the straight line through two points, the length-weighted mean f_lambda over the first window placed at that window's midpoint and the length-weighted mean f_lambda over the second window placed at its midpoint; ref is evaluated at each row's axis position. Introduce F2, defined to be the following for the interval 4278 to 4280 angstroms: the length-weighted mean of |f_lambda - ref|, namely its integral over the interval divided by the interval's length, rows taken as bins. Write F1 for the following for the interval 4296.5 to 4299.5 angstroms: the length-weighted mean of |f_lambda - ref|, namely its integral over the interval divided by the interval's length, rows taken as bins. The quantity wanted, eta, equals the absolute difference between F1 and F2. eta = 1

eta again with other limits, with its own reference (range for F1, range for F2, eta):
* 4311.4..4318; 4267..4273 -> 3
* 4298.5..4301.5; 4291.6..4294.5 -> 1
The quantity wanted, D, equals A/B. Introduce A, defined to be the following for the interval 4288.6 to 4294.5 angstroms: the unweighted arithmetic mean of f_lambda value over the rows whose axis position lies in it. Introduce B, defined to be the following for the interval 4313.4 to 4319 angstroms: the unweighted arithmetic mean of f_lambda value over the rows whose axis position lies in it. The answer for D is 0.86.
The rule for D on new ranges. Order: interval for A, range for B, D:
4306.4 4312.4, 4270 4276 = 0.71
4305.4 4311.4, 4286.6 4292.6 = 0.71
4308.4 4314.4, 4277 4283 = 0.69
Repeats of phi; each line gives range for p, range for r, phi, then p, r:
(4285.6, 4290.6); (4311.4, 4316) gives 3.7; 14.7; 12.3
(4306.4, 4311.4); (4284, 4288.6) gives 3.5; 9.7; 15.3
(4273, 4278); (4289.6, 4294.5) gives 3.7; 13.7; 13.9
